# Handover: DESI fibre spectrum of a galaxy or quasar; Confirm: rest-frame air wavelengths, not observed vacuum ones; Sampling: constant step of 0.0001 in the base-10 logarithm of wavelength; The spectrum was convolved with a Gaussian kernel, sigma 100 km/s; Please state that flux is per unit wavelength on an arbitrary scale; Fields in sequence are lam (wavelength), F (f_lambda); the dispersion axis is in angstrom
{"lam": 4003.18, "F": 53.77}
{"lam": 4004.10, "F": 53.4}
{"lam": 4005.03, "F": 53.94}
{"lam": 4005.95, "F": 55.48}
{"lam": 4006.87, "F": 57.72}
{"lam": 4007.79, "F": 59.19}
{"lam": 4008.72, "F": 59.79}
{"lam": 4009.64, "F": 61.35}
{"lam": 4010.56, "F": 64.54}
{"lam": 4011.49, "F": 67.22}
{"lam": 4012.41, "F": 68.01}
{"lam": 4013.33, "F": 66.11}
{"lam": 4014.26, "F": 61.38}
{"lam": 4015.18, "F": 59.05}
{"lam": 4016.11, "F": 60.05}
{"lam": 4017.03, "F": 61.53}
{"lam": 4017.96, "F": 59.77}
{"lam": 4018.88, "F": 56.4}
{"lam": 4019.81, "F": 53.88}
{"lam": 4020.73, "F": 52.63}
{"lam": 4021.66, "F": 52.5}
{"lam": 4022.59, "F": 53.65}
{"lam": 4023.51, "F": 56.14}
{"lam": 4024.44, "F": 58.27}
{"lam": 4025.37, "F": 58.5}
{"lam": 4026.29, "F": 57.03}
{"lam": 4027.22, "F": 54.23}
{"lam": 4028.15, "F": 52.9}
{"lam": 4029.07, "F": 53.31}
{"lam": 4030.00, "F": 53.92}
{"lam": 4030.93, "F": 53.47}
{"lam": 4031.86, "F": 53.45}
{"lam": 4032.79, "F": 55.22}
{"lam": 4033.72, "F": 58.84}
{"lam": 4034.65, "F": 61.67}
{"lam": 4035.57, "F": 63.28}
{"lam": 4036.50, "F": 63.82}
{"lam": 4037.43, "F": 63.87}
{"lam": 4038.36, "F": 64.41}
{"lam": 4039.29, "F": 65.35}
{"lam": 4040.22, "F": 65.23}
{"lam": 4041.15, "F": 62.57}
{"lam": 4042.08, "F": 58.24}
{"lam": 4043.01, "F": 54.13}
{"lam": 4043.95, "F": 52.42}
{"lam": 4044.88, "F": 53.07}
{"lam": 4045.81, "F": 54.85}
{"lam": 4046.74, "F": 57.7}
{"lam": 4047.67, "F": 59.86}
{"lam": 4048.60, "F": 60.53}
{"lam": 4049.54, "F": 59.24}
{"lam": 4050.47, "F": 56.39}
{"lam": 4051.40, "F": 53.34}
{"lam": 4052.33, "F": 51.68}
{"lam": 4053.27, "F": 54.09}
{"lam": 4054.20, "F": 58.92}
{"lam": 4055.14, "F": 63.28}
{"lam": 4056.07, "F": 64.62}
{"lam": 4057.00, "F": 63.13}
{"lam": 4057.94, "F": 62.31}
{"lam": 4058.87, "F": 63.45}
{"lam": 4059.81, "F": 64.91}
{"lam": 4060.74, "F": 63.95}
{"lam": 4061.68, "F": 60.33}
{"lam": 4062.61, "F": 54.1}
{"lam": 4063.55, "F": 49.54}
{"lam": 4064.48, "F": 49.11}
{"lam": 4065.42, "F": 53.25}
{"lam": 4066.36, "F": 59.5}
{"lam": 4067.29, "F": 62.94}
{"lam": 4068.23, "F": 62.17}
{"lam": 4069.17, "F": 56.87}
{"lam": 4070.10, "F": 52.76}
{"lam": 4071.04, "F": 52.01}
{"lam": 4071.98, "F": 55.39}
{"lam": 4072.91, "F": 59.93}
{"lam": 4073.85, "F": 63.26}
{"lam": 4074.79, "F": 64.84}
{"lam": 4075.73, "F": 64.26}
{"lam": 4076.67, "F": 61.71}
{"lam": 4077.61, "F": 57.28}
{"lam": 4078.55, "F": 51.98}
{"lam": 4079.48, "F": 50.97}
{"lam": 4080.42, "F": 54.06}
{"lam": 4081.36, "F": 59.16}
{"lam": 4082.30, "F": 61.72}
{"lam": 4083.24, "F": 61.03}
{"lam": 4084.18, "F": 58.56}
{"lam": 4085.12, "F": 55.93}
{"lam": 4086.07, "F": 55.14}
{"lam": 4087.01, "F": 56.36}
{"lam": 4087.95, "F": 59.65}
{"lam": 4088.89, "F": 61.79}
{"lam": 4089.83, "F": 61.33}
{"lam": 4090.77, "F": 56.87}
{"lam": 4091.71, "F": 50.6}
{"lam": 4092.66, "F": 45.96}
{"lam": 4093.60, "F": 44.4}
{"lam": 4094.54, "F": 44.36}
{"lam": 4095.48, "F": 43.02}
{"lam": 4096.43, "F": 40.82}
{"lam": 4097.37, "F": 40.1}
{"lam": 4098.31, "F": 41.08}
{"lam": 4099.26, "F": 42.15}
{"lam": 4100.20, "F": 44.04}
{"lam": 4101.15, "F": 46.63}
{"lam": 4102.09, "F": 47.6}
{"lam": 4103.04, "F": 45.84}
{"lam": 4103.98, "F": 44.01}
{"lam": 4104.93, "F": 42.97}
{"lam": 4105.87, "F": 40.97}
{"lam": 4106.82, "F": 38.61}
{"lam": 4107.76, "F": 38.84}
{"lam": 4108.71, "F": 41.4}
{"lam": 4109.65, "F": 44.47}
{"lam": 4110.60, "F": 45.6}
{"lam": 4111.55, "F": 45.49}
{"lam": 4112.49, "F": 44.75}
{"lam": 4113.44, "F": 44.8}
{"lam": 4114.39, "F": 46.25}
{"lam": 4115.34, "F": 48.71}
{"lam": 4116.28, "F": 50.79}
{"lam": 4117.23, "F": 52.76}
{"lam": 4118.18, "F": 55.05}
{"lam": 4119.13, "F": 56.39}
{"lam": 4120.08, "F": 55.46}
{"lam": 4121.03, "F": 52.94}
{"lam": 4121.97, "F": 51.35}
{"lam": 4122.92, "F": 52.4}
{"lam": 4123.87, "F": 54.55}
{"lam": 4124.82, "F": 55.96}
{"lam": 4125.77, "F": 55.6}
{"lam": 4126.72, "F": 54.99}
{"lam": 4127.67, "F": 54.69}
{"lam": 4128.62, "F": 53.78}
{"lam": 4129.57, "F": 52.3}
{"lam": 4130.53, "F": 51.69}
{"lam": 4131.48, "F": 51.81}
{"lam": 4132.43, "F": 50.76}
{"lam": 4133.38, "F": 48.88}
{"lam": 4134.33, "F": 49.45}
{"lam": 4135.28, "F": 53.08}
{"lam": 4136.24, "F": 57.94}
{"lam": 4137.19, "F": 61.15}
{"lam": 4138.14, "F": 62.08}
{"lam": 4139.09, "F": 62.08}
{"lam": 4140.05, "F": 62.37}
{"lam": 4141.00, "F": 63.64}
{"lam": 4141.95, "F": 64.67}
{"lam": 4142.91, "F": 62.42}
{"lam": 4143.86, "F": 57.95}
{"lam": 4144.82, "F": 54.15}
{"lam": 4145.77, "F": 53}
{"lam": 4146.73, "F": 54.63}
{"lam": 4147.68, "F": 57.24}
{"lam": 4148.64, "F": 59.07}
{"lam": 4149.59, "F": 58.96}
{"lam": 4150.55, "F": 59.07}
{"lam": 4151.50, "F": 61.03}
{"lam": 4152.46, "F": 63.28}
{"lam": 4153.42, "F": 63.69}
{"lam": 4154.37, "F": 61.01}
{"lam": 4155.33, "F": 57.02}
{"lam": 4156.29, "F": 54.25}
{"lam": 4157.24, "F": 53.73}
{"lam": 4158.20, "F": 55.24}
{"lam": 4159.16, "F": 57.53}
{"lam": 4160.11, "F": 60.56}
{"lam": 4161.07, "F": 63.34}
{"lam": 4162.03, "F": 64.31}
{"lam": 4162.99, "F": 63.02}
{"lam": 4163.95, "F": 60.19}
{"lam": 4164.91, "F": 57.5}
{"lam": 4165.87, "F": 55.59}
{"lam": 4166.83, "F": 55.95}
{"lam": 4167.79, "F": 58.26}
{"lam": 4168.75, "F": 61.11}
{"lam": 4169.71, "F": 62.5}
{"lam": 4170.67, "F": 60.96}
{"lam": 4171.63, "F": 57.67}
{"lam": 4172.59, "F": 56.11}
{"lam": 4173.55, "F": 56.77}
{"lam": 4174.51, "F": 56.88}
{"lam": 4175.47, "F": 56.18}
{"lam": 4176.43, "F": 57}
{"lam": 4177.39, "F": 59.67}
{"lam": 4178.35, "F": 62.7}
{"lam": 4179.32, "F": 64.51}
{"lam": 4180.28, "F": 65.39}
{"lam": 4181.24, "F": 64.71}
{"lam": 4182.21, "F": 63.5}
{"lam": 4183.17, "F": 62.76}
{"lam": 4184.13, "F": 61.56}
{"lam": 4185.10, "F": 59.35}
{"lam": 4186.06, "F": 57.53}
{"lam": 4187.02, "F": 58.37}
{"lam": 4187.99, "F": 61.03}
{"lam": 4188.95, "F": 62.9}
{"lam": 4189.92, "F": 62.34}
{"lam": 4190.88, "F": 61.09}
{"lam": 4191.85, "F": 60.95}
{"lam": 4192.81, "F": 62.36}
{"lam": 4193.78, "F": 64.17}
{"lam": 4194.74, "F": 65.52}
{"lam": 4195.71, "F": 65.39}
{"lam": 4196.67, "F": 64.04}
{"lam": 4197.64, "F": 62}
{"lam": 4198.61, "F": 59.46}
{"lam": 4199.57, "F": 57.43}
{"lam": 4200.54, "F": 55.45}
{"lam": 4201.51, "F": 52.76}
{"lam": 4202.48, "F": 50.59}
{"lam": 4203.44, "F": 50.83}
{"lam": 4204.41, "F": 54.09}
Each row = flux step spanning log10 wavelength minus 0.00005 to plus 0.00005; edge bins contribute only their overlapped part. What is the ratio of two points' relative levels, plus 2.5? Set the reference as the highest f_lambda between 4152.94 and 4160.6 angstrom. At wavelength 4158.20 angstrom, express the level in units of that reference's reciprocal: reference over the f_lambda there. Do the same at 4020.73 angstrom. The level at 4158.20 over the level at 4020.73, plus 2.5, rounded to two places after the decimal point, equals 3.45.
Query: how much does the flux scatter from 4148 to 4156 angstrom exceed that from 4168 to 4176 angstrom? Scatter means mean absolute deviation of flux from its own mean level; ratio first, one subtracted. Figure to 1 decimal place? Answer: -0.2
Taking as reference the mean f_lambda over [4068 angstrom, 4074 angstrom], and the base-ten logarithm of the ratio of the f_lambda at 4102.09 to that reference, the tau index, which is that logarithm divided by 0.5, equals -0.16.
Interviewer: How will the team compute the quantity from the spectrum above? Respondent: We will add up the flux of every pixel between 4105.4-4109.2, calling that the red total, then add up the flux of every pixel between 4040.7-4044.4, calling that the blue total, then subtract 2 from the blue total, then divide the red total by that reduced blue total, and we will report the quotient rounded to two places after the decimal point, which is 0.71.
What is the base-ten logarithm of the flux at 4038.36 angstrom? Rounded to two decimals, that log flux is 1.81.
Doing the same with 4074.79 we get 1.81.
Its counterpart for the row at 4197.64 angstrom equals 1.79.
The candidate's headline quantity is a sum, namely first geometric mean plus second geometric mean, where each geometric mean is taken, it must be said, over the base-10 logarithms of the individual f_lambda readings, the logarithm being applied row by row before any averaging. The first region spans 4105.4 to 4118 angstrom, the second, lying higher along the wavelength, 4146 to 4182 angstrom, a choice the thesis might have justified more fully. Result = 3.423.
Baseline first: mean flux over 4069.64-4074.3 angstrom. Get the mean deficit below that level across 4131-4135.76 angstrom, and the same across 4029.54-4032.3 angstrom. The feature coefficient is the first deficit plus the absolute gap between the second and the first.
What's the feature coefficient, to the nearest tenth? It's 8.7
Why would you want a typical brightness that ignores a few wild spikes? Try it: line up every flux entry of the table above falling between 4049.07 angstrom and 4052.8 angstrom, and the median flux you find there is 54.9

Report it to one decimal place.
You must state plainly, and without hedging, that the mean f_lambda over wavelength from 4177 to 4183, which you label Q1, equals 63.4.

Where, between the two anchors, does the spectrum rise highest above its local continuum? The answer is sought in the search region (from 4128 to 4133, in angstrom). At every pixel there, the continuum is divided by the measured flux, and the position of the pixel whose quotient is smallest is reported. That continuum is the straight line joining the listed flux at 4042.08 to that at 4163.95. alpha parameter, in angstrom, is 4128.62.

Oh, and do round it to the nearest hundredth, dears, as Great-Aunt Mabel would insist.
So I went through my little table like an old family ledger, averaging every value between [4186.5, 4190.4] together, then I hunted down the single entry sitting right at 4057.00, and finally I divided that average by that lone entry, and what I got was 0.97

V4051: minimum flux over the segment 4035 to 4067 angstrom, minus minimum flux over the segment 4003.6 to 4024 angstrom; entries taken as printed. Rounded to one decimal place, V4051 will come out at -3.4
